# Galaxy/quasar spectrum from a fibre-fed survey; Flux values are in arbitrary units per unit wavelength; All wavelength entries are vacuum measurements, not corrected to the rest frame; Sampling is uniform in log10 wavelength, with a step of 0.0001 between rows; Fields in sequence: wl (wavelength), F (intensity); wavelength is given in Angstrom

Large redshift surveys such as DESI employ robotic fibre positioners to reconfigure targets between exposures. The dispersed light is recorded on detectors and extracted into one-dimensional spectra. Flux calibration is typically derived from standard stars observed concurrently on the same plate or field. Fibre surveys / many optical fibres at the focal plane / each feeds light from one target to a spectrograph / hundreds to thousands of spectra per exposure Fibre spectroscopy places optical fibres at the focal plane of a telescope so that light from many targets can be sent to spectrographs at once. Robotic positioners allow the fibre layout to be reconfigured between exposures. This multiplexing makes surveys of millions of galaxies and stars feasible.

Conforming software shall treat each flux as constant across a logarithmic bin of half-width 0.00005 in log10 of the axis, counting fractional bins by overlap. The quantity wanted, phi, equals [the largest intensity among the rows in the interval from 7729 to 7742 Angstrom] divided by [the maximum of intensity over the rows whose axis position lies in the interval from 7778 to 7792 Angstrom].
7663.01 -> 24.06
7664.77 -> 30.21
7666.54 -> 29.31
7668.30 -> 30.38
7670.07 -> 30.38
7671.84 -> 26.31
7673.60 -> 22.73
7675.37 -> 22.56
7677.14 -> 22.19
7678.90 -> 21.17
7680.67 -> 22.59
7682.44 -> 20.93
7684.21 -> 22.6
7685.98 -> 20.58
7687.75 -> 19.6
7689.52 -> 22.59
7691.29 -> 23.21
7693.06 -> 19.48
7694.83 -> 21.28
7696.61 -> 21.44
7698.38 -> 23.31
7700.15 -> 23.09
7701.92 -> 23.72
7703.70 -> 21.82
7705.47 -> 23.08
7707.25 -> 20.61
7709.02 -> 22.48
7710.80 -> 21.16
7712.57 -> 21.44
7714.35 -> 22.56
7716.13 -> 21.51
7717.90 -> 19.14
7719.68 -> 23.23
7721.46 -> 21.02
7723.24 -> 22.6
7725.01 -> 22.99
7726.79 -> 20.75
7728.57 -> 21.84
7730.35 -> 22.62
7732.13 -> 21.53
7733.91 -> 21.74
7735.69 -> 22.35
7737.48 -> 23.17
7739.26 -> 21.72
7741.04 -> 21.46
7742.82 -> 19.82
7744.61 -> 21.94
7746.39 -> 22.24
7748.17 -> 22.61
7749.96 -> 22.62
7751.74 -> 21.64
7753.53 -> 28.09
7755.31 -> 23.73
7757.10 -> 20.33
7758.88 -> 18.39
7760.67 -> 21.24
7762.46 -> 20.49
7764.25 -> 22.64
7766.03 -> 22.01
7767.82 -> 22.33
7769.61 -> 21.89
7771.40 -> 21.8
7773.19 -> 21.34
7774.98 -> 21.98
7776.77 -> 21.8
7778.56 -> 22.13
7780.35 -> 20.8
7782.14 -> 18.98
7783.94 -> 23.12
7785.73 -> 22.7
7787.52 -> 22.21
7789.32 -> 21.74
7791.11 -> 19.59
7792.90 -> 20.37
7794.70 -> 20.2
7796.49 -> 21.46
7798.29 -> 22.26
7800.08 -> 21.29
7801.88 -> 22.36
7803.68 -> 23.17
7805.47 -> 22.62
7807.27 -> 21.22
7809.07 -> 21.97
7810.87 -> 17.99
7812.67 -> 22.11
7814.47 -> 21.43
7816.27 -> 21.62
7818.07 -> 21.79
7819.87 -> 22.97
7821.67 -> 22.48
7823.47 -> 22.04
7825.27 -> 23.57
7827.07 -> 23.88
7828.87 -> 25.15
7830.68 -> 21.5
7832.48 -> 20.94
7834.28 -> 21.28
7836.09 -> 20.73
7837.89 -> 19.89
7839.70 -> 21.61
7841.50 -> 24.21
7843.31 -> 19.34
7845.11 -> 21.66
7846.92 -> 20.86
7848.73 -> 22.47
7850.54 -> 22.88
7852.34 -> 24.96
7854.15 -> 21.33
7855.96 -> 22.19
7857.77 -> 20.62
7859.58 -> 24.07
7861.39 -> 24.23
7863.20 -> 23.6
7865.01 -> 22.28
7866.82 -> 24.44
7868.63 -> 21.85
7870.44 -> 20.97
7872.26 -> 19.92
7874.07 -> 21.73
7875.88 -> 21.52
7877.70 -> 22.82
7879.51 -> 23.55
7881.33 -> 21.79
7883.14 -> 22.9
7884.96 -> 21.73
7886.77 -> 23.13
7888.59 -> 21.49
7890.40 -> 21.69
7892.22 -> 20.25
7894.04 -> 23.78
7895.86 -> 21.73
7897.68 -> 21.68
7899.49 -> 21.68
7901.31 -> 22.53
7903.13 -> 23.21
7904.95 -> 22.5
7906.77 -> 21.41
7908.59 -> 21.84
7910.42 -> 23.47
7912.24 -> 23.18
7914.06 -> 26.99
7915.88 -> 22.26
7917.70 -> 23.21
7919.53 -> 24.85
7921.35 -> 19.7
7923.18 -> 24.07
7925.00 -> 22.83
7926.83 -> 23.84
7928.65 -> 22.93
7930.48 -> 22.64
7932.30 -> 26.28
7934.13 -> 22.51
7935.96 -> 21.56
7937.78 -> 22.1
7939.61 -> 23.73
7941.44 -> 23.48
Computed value 1.002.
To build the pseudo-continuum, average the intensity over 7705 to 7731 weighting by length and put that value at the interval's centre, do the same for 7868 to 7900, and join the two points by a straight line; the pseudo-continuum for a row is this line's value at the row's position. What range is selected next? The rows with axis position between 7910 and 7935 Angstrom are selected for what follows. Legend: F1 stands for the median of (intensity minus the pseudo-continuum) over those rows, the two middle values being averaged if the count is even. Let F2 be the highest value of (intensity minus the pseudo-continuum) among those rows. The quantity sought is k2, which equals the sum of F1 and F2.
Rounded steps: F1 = 1.3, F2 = 5.1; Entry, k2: 6.3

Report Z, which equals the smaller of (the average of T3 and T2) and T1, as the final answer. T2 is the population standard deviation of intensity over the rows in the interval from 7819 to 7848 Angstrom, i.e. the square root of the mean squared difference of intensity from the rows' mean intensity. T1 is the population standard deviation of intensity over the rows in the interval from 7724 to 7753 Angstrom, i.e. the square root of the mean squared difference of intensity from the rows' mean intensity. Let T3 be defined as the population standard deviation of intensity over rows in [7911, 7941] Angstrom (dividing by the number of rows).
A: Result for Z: 0.82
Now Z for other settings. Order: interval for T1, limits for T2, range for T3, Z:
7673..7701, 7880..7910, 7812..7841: 1.05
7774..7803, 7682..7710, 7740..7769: 1.12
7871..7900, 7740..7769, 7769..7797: 1.02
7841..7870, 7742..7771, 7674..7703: 1.55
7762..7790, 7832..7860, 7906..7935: 0.96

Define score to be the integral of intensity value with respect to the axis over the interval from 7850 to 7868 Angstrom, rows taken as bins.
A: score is 415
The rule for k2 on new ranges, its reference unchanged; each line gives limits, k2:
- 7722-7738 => 1.9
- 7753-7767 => 6.1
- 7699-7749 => 2.1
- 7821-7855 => 3.1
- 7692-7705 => 2.0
